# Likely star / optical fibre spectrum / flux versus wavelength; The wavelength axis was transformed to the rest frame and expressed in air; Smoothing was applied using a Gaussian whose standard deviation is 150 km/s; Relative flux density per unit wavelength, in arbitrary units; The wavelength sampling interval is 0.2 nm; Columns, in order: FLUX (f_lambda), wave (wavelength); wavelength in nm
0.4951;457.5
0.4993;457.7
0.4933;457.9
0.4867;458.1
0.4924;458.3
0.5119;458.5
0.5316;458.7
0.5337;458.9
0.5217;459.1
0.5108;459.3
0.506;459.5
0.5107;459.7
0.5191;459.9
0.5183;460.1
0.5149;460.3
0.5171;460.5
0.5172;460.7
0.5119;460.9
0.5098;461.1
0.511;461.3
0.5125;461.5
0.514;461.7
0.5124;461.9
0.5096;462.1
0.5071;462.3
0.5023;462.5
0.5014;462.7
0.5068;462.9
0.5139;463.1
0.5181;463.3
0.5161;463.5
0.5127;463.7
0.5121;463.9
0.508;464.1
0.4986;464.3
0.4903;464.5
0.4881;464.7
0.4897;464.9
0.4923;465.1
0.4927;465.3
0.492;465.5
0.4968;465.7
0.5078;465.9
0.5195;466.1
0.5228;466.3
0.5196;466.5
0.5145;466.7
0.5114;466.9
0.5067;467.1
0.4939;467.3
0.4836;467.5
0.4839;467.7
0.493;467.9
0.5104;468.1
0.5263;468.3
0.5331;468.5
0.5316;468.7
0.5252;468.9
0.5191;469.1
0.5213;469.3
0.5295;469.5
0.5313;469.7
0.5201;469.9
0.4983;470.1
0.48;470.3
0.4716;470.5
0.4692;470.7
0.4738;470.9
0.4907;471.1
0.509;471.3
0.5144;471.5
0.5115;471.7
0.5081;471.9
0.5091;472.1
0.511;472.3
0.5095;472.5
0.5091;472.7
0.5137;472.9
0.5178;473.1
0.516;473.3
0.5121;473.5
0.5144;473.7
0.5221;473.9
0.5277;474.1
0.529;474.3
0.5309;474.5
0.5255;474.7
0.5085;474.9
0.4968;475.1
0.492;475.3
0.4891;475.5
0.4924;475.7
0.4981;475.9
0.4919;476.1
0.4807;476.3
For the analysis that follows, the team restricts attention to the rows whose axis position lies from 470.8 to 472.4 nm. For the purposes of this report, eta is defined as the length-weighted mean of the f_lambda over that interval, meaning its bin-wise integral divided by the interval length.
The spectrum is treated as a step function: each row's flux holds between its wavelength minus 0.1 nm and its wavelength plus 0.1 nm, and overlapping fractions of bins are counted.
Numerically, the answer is 0.503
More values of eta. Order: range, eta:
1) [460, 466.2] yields 0.507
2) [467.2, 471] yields 0.505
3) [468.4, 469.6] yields 0.527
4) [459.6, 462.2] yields 0.514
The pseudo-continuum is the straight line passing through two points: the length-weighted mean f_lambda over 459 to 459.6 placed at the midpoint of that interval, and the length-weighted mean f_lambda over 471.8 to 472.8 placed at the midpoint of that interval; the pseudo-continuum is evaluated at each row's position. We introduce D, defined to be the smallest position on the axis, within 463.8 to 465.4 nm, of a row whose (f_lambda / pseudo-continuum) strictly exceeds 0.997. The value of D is 463.9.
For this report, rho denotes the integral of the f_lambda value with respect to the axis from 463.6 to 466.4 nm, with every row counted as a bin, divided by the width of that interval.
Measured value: 0.502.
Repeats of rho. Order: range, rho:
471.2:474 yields 0.513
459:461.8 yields 0.514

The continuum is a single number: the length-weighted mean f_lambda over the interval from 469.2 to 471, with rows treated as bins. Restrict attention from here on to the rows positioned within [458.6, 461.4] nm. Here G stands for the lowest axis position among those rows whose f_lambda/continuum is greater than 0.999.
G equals 458.7 nm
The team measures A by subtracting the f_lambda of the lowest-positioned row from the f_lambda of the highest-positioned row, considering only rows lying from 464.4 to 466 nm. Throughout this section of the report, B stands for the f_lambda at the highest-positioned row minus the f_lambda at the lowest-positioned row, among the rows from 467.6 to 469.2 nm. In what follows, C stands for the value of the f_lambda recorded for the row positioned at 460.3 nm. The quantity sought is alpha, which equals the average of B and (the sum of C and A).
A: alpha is 0.284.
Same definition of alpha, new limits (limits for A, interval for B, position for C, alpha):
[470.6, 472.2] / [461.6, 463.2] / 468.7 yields 0.286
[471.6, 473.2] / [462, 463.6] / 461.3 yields 0.262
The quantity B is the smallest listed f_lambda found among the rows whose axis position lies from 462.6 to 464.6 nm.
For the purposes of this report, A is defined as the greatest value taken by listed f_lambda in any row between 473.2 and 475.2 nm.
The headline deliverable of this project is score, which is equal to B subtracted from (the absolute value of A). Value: 0.0406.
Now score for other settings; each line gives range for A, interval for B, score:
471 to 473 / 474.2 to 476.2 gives 0.0253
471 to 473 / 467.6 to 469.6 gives 0.0305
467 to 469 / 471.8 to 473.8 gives 0.0250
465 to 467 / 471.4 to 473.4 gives 0.0147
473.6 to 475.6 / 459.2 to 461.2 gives 0.0249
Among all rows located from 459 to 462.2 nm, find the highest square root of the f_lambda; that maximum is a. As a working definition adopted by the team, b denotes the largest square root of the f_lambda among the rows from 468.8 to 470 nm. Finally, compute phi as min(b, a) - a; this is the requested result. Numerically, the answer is 0.0000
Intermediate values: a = 0.722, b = 0.729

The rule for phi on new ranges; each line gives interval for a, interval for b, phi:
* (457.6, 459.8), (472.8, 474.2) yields -0.0041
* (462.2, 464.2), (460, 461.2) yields 0.0000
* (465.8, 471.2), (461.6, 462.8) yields -0.0132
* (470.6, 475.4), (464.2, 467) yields -0.0056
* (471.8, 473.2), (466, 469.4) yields 0.0000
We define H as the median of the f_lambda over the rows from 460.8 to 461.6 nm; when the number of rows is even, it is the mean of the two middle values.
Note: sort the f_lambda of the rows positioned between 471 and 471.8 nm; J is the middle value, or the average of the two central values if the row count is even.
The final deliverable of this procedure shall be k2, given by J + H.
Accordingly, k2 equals 1.02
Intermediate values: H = 0.511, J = 0.510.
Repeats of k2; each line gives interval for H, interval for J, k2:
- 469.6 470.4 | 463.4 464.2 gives 1.02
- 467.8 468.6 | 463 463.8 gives 1.03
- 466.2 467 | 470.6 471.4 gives 1.00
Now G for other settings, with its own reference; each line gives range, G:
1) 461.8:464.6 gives 461.9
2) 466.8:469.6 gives 466.9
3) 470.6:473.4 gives 471.3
